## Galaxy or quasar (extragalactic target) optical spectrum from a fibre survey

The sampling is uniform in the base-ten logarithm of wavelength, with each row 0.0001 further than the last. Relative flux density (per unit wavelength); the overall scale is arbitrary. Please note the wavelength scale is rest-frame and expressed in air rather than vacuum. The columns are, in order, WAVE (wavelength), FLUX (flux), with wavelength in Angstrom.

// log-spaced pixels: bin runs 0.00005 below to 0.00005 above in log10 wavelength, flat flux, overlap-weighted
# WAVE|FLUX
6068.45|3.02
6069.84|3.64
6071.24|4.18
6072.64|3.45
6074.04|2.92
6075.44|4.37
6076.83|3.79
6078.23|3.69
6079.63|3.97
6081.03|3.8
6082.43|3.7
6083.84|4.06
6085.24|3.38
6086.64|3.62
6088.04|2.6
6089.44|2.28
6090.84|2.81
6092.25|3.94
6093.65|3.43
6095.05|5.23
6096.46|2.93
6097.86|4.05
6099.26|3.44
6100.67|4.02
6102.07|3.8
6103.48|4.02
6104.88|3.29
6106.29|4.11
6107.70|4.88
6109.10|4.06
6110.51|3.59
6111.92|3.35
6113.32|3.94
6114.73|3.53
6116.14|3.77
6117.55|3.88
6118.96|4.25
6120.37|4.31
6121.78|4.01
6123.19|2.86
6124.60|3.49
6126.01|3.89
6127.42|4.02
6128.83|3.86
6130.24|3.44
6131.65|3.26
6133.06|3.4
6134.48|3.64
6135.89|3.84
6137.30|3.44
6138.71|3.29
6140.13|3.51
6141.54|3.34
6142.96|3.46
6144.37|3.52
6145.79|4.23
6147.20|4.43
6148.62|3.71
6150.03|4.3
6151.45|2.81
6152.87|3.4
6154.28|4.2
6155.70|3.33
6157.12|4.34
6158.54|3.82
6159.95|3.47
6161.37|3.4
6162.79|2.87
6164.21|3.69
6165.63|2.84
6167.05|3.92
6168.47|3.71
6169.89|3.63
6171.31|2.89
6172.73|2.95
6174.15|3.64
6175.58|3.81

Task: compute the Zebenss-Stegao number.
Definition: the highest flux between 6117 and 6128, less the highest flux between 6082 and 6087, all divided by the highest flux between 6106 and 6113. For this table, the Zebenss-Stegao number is 0.05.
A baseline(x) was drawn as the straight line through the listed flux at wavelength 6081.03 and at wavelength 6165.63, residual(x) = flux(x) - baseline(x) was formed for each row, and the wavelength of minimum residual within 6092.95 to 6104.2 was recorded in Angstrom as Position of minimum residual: 6096.46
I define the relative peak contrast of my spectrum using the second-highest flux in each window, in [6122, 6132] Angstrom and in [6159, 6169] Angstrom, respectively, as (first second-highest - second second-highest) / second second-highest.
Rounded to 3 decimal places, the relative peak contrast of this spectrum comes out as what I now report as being 0.049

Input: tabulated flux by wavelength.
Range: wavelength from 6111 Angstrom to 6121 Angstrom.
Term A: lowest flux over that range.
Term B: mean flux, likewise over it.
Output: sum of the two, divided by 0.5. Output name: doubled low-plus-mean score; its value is 14.4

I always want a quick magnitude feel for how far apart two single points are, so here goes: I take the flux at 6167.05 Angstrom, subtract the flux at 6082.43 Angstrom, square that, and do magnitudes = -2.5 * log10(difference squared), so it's 3.3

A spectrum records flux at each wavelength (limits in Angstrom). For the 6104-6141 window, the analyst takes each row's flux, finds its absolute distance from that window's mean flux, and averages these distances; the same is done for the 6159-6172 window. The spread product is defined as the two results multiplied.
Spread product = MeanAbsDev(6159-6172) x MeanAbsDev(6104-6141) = 0.11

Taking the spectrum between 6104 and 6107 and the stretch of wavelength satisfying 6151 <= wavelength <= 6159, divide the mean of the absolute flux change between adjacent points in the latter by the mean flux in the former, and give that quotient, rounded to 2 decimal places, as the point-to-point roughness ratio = 0.20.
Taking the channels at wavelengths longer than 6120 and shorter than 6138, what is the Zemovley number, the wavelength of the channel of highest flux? 6120.37 Angstrom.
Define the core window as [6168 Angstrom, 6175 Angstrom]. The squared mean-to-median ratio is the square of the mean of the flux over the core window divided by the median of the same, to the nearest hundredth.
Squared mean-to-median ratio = 0.86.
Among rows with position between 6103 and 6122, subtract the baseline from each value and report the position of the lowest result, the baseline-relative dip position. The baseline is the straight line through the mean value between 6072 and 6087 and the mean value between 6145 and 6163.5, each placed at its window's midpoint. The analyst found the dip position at 6104.88 Angstrom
